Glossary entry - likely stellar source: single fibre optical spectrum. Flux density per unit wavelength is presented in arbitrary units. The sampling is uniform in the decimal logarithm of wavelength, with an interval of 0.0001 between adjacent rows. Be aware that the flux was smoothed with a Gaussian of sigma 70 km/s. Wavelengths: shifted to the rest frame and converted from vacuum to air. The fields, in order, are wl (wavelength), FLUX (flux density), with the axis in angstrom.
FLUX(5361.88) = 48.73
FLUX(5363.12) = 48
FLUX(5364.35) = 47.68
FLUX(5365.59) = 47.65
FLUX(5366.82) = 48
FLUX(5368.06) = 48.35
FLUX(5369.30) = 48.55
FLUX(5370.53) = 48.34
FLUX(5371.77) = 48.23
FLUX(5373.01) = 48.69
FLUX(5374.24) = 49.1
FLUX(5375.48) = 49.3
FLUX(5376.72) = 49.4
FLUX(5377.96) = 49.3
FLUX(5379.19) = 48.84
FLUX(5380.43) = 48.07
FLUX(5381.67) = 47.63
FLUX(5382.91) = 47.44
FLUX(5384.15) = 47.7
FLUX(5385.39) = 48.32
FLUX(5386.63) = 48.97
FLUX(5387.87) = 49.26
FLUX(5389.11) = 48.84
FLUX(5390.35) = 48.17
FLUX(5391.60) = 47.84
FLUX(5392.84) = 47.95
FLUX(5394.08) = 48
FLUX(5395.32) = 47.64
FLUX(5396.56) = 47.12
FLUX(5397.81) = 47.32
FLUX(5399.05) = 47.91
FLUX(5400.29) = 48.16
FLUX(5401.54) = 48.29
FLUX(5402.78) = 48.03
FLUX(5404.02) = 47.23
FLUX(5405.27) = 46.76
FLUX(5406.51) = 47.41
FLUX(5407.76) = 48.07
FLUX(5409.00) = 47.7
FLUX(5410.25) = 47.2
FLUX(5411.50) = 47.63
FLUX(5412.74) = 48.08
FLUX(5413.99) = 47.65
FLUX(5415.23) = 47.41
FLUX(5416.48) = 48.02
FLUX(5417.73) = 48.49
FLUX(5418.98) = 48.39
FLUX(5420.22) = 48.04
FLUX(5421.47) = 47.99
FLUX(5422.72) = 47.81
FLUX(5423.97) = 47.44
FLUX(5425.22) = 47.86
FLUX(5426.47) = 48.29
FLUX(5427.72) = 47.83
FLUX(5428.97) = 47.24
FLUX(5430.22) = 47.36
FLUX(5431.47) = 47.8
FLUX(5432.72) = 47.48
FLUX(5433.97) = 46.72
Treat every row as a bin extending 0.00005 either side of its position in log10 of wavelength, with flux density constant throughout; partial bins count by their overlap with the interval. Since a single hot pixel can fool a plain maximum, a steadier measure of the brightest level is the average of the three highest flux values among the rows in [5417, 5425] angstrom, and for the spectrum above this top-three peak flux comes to 48.3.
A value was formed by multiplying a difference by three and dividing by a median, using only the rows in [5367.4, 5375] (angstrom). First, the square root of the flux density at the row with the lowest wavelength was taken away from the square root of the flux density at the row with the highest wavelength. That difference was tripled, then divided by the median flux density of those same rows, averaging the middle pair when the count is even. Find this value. 0.003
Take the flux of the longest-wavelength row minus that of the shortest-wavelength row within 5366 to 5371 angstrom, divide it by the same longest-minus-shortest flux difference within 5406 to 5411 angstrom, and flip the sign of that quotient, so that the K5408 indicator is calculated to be 1.6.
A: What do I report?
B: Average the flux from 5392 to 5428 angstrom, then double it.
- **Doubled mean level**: 95.57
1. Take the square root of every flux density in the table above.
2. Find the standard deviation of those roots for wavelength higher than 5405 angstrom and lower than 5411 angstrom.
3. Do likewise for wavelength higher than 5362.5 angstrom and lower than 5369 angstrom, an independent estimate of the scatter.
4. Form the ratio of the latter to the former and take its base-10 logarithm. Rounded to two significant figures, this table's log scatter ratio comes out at -0.24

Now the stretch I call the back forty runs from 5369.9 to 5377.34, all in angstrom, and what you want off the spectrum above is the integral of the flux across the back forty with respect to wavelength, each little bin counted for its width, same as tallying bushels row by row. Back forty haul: 363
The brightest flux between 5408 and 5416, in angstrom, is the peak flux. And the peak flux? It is 48.08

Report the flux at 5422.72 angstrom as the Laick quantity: 47.81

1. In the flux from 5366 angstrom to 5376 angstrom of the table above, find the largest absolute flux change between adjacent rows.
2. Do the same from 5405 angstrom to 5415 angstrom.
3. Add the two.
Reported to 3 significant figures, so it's 1.12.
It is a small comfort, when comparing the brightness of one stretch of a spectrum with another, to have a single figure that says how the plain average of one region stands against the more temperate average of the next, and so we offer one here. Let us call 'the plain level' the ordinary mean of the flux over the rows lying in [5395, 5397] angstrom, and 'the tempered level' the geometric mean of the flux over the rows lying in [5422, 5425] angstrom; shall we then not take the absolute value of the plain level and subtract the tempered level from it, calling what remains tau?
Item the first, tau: -0.2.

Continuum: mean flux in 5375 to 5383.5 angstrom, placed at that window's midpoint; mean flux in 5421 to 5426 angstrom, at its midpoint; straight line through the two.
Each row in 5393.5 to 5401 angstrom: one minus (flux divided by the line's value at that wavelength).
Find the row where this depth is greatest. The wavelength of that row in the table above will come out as 5396.56 angstrom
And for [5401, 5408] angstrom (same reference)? 5405.27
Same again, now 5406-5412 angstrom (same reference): 5410.25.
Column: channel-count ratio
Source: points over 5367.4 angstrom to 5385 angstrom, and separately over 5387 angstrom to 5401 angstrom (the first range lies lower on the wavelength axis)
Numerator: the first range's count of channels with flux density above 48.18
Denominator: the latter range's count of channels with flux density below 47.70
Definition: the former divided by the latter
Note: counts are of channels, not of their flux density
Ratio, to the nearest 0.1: 3.3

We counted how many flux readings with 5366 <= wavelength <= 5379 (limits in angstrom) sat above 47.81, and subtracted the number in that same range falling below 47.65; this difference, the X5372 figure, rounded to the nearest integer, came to 10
